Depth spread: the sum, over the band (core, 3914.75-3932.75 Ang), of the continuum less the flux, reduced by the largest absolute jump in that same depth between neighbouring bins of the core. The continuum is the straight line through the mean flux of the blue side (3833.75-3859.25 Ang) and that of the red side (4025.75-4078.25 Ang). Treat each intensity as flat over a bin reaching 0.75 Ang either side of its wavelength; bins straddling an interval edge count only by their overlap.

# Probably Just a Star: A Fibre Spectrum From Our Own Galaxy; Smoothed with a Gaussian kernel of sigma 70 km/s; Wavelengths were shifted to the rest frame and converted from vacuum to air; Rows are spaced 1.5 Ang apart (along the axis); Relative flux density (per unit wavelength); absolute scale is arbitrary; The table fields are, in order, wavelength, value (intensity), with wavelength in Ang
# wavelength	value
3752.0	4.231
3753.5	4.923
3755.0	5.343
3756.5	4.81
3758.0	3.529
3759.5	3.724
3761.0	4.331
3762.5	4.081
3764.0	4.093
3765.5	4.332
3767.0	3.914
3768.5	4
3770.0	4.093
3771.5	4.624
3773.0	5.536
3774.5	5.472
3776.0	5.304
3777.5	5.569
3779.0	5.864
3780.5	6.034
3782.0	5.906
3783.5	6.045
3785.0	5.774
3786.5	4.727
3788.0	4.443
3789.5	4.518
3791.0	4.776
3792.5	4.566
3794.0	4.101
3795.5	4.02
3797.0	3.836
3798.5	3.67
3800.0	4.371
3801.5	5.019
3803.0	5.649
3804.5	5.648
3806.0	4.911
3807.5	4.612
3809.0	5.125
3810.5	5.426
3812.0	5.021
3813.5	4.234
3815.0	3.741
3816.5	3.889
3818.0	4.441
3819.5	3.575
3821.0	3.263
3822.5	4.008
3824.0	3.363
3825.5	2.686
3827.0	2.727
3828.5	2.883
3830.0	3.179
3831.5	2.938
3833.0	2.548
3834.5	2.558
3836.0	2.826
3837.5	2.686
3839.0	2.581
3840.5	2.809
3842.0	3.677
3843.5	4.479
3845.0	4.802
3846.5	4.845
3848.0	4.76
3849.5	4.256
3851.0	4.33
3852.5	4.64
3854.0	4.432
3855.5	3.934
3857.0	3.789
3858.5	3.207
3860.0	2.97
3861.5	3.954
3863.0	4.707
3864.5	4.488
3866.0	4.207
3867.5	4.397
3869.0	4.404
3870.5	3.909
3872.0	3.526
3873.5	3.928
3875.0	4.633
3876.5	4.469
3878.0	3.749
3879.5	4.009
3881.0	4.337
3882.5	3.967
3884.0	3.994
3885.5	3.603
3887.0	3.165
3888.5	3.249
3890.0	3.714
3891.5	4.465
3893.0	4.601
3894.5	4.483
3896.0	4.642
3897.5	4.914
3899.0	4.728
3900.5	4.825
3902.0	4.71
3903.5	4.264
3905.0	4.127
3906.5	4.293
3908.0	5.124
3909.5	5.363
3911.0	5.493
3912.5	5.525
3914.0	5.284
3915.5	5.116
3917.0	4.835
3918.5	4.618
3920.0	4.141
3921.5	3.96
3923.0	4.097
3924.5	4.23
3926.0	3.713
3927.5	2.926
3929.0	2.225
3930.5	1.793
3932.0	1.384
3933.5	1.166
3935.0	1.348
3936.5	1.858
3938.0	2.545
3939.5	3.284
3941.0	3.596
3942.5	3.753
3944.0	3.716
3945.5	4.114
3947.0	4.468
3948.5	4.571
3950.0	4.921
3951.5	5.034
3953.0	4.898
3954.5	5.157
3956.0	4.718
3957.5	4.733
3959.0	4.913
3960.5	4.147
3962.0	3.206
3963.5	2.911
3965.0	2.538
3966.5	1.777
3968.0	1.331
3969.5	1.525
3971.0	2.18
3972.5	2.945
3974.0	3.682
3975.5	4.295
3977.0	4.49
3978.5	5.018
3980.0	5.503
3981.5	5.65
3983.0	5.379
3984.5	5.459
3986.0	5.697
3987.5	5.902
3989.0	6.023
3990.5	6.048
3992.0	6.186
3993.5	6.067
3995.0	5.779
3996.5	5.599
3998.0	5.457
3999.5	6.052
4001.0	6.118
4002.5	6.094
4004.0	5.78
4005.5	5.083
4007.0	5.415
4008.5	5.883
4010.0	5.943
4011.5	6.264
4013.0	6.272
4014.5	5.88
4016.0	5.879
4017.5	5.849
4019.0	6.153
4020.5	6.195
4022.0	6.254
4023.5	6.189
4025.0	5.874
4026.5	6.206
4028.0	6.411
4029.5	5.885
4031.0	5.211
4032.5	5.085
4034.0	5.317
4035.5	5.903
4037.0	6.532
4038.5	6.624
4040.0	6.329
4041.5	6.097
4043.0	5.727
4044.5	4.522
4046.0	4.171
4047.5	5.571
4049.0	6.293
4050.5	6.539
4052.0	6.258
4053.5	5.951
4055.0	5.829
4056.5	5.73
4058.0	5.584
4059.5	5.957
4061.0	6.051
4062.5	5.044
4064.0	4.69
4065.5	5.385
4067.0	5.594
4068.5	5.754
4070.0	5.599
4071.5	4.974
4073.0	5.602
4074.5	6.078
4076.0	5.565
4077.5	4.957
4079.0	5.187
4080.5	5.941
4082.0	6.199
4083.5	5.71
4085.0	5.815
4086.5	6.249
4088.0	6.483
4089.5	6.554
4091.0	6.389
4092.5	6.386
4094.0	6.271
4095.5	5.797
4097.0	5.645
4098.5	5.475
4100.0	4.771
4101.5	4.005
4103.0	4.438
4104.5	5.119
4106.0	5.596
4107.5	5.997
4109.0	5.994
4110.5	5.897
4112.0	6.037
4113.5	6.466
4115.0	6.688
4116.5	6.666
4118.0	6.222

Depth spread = 10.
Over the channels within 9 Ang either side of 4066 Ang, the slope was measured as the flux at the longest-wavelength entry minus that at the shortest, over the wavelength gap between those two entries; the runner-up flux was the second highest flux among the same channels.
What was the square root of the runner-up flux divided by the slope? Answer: 14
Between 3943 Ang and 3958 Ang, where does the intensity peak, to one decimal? 3954.5 Ang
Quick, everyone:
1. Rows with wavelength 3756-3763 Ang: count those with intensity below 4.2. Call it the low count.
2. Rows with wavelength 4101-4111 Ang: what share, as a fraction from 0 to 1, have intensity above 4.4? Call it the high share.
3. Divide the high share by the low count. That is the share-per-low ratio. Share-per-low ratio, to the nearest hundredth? 0.29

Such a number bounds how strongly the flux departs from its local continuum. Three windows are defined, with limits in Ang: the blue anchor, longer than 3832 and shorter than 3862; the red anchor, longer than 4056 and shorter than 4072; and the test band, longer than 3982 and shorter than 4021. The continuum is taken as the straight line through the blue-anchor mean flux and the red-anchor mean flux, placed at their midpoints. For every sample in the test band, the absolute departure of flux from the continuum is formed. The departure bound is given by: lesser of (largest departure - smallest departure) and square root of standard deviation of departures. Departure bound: 0.54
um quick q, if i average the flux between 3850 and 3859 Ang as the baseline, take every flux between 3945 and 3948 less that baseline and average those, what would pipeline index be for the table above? 0.2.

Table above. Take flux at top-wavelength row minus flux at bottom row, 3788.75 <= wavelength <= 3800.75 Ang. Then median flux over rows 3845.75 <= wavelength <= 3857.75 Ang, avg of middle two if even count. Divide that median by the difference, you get -30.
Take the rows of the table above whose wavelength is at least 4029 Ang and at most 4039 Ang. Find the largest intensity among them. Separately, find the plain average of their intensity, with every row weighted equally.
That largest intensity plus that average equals 12.4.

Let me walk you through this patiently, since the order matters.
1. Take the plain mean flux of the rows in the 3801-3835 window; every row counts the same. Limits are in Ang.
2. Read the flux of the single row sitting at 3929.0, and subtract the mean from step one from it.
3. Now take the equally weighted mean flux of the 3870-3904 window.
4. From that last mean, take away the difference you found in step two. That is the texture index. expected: 5.92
